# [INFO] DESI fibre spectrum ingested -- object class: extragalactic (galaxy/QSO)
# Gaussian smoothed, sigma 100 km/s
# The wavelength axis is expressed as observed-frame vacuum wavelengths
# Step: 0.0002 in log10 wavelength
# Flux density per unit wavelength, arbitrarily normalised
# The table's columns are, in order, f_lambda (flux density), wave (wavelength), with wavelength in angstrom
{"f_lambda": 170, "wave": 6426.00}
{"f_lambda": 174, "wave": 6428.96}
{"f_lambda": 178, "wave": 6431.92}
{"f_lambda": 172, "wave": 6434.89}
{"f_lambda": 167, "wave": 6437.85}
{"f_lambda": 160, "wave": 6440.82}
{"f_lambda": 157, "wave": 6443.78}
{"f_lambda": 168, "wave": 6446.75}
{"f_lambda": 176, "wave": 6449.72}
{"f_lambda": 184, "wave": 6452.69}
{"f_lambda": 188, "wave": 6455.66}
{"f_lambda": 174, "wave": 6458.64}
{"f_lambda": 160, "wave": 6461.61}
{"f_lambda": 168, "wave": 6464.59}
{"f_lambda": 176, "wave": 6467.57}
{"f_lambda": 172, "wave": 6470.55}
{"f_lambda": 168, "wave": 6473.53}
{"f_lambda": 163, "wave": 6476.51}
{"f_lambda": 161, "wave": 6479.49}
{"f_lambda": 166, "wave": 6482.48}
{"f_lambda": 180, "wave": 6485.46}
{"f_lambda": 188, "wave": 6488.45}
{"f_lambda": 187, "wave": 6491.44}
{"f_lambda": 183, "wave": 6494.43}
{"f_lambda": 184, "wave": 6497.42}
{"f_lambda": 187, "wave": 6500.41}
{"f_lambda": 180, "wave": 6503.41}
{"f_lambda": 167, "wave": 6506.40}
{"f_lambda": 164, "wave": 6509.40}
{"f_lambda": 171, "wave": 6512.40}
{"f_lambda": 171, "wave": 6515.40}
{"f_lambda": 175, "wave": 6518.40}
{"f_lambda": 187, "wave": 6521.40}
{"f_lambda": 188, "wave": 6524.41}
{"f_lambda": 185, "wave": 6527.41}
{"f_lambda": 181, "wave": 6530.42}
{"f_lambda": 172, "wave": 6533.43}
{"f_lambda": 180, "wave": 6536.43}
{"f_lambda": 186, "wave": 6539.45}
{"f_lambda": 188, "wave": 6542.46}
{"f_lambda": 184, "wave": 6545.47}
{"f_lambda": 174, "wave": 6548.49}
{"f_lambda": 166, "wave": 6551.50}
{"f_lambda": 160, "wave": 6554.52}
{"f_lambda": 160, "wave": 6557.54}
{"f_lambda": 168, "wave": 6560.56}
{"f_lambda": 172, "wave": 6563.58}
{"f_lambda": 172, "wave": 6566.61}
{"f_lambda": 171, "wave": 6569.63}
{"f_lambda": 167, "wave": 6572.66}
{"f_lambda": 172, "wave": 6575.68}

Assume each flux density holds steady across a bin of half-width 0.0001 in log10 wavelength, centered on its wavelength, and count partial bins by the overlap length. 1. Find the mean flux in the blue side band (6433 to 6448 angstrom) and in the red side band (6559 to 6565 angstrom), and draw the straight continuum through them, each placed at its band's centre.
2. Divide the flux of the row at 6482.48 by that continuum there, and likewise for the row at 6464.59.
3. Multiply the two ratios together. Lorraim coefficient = 1.01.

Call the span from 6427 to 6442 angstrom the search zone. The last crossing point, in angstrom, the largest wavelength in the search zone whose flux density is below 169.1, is 6440.82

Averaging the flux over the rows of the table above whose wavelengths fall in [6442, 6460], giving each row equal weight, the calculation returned 174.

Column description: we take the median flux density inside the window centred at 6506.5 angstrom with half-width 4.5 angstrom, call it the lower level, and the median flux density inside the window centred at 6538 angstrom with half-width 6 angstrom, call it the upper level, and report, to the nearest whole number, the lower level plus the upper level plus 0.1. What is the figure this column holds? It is 350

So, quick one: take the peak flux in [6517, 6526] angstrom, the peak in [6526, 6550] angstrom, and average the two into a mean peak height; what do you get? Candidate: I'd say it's 188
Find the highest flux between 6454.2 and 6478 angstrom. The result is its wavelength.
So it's 6455.66 angstrom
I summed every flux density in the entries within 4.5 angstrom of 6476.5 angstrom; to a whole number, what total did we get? 492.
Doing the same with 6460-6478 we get 1007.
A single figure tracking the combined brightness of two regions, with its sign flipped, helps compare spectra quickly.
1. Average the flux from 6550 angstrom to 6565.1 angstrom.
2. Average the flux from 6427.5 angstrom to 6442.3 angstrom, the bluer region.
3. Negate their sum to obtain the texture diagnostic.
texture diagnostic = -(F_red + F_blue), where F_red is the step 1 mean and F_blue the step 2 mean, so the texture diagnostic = -335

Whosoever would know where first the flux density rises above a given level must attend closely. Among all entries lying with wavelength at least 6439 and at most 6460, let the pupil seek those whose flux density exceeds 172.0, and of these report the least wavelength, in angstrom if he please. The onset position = 6449.72 angstrom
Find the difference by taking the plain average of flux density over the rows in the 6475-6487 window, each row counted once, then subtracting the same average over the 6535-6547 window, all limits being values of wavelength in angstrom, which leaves -17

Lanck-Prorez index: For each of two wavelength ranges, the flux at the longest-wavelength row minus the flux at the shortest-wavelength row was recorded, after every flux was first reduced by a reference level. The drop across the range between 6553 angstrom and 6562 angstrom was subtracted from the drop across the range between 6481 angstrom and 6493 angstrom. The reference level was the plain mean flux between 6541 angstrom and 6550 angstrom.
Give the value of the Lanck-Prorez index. 13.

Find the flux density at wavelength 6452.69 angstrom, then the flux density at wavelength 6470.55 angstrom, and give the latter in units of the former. 0.93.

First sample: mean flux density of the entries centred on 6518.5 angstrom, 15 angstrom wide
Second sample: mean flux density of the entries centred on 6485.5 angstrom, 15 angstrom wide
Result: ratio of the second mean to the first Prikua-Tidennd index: 0.99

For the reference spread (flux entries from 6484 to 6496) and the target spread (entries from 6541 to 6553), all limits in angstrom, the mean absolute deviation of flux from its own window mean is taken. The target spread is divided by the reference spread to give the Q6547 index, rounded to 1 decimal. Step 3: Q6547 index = 2.7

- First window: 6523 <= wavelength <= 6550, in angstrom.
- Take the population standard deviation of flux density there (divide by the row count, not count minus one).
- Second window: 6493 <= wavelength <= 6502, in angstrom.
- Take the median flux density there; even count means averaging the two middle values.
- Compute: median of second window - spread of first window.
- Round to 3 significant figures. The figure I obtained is 179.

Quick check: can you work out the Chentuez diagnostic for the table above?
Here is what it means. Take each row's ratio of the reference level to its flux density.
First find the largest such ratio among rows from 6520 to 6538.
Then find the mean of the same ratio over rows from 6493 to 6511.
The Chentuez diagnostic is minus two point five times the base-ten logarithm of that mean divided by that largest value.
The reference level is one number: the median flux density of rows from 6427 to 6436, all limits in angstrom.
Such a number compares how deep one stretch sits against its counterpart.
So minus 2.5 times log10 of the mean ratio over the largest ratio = 0.031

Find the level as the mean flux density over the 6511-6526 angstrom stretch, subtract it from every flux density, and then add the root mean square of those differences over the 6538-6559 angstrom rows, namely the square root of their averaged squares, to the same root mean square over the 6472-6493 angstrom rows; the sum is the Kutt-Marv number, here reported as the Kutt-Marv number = 24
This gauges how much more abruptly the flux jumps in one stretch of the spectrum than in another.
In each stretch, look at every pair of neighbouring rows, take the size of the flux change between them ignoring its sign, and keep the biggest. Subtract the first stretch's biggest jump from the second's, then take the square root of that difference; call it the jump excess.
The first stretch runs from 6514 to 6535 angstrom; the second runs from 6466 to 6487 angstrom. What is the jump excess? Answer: 1.4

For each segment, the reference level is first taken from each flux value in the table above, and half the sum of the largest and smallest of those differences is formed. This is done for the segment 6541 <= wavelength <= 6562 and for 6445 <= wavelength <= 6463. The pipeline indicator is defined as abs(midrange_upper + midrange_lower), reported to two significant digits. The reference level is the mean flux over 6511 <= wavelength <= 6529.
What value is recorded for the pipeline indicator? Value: 11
